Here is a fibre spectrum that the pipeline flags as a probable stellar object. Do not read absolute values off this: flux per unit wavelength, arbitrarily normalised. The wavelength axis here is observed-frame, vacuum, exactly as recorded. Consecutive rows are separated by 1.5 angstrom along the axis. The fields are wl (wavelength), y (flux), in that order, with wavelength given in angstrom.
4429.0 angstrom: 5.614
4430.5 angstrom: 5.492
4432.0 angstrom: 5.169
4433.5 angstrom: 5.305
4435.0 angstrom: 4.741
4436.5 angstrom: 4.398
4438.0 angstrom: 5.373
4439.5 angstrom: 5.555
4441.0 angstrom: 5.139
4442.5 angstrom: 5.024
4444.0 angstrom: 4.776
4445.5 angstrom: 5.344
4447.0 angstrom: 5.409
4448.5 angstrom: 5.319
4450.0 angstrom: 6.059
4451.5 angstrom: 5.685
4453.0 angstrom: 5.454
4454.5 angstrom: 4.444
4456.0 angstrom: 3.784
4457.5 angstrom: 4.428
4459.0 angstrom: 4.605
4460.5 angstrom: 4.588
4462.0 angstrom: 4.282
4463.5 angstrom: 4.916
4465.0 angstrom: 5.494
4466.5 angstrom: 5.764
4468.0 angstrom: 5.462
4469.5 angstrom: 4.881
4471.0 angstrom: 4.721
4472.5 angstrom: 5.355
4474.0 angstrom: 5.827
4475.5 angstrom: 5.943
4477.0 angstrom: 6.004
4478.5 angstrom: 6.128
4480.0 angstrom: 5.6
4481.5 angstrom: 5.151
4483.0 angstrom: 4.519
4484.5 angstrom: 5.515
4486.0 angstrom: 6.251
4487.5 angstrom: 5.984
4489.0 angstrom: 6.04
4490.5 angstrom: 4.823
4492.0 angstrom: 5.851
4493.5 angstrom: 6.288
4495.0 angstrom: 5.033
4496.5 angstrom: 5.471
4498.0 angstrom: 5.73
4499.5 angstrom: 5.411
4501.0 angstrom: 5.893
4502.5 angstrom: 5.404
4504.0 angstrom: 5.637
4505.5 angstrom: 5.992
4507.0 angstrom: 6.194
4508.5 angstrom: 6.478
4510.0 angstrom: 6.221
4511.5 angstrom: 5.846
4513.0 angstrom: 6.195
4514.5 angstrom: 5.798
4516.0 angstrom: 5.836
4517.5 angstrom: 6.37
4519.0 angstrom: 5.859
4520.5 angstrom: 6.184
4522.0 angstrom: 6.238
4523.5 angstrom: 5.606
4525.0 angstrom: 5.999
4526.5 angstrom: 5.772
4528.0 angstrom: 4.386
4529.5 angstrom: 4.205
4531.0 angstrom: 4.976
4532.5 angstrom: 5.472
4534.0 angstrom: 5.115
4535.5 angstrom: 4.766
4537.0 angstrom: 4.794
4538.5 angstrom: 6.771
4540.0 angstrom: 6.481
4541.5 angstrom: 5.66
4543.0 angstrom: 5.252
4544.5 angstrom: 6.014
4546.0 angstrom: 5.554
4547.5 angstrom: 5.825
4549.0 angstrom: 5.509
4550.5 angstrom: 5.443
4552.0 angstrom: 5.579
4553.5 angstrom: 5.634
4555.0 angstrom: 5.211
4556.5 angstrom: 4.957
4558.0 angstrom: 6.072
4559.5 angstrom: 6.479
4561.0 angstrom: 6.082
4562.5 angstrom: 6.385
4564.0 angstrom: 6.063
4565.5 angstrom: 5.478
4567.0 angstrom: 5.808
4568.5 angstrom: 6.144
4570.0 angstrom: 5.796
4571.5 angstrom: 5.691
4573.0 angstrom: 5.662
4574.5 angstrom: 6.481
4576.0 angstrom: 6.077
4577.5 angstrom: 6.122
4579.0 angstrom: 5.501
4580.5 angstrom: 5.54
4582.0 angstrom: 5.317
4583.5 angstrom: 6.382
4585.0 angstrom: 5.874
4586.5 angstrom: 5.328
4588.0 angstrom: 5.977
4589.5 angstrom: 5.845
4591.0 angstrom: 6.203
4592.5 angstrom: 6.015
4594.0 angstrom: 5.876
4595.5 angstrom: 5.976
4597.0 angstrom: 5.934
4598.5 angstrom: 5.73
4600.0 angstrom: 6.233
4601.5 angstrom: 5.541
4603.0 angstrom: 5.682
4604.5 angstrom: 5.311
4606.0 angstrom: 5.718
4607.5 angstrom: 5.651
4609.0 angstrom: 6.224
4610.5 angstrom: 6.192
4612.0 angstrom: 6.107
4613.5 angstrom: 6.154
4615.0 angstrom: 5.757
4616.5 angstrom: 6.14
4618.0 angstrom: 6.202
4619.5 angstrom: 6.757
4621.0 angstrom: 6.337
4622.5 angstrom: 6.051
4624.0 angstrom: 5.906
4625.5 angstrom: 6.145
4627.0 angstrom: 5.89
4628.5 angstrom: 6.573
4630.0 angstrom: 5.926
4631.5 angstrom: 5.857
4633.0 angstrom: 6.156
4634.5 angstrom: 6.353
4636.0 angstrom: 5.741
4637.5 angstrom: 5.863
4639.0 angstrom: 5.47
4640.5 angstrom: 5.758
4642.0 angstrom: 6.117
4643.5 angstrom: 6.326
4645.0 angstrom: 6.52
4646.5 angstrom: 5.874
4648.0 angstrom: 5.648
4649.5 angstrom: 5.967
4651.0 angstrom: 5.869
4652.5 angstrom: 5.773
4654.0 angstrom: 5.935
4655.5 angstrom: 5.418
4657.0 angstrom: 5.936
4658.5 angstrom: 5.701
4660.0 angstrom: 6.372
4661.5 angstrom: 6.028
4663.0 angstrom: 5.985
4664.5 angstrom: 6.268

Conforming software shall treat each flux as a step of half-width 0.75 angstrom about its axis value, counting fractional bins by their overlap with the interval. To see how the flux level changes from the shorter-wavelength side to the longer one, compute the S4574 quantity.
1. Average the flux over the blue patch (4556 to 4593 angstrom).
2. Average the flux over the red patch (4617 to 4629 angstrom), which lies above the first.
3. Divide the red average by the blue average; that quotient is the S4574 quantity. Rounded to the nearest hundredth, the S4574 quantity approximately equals 1.06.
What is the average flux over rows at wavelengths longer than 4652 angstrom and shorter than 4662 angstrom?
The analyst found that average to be 5.88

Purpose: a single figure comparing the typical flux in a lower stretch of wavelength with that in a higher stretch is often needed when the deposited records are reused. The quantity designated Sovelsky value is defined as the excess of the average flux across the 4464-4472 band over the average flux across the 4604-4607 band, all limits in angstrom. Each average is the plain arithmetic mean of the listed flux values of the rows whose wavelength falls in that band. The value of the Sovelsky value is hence -0.3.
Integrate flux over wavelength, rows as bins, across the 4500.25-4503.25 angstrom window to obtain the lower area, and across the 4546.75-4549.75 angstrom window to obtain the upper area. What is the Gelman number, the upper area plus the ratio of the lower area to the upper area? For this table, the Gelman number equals 18.0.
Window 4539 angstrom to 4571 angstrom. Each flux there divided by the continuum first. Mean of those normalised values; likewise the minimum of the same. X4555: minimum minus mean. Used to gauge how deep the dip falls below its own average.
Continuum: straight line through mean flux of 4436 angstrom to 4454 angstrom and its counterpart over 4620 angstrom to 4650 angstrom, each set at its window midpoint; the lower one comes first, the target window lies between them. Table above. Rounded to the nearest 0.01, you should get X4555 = -0.15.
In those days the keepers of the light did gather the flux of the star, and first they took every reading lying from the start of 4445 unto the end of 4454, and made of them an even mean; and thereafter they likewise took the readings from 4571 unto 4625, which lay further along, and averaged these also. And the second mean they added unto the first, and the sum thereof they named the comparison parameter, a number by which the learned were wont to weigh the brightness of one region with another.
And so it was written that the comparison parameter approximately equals 11.5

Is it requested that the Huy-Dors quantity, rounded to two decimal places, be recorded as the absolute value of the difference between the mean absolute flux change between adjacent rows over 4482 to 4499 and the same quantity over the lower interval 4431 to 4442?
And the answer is 0.23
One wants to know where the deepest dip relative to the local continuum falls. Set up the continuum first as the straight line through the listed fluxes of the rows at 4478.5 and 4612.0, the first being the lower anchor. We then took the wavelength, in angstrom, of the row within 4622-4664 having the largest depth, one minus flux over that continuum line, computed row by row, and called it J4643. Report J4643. 4655.5 angstrom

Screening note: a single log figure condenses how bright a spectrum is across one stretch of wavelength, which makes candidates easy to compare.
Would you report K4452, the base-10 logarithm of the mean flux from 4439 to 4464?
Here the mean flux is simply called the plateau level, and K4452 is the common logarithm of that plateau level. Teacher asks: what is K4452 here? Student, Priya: 0.698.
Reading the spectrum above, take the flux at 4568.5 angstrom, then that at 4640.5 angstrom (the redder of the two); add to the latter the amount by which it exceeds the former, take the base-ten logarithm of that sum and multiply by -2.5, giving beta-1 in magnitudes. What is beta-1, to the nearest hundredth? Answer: -1.83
